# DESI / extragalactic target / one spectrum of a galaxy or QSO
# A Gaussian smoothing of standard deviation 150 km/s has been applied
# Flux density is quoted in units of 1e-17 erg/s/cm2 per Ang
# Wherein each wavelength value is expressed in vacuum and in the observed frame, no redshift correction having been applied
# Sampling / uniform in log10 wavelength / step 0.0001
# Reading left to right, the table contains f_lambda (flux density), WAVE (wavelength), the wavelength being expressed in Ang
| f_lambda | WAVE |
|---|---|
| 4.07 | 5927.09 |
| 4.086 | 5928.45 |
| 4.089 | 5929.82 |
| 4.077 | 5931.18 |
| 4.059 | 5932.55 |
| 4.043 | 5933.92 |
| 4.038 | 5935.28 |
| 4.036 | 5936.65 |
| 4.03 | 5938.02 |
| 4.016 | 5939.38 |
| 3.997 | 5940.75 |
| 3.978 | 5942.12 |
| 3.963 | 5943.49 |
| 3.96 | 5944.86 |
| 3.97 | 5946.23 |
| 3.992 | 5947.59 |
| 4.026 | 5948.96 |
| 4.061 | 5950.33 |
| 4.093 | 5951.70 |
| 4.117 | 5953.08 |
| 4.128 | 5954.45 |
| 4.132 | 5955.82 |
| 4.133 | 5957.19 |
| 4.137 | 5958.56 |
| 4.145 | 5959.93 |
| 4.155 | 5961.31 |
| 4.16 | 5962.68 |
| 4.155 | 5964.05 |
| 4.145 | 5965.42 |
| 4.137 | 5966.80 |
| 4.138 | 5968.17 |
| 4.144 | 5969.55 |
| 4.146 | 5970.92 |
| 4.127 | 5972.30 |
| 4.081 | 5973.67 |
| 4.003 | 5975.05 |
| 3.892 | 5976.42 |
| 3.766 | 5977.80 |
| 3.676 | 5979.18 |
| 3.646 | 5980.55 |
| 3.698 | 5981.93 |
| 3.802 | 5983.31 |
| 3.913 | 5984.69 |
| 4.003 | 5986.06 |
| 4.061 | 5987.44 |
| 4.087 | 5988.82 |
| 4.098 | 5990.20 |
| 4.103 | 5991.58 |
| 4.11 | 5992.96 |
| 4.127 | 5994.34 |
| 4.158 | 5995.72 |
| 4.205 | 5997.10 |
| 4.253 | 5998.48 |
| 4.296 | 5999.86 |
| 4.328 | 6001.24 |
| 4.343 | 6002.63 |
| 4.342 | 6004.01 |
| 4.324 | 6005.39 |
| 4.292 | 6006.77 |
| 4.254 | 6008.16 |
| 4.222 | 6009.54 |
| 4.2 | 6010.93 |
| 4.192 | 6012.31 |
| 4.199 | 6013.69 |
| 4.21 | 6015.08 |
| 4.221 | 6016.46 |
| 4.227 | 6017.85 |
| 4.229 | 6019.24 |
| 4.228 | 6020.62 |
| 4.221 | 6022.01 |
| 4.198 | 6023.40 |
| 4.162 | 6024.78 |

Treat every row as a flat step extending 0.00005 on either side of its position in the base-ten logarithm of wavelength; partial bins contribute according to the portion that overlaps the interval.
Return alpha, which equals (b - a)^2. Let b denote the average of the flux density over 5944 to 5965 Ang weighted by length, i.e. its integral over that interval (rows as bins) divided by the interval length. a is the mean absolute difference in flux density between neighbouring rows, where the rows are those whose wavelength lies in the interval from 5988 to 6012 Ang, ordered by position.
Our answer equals 16.5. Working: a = 0.025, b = 4.09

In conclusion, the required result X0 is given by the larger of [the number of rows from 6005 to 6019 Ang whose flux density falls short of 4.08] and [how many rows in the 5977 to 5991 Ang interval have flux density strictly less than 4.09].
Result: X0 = 9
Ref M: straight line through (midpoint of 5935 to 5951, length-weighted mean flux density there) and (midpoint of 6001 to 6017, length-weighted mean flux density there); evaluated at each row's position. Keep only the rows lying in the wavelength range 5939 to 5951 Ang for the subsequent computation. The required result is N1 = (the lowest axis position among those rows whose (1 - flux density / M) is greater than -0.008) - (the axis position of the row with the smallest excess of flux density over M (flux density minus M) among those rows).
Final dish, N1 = -5.5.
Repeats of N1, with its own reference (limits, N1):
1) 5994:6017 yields -18.0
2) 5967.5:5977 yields -4.1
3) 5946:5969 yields 0.0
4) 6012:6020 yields 0.0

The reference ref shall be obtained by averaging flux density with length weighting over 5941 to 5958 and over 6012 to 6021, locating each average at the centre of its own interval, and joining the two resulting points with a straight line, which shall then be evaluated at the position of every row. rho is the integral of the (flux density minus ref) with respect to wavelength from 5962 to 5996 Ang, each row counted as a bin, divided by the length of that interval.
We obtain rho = -0.11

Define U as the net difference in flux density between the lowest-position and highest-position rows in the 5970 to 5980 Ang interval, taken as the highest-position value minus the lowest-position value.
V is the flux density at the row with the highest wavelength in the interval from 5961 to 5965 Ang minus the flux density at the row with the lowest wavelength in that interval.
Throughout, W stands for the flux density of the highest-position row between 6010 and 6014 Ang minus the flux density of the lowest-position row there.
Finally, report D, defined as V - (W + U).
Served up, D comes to 0.47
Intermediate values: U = -0.47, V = 0.00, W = -0.001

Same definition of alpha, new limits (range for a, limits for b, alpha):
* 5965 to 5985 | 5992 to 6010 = 17.6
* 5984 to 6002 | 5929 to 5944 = 16.0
